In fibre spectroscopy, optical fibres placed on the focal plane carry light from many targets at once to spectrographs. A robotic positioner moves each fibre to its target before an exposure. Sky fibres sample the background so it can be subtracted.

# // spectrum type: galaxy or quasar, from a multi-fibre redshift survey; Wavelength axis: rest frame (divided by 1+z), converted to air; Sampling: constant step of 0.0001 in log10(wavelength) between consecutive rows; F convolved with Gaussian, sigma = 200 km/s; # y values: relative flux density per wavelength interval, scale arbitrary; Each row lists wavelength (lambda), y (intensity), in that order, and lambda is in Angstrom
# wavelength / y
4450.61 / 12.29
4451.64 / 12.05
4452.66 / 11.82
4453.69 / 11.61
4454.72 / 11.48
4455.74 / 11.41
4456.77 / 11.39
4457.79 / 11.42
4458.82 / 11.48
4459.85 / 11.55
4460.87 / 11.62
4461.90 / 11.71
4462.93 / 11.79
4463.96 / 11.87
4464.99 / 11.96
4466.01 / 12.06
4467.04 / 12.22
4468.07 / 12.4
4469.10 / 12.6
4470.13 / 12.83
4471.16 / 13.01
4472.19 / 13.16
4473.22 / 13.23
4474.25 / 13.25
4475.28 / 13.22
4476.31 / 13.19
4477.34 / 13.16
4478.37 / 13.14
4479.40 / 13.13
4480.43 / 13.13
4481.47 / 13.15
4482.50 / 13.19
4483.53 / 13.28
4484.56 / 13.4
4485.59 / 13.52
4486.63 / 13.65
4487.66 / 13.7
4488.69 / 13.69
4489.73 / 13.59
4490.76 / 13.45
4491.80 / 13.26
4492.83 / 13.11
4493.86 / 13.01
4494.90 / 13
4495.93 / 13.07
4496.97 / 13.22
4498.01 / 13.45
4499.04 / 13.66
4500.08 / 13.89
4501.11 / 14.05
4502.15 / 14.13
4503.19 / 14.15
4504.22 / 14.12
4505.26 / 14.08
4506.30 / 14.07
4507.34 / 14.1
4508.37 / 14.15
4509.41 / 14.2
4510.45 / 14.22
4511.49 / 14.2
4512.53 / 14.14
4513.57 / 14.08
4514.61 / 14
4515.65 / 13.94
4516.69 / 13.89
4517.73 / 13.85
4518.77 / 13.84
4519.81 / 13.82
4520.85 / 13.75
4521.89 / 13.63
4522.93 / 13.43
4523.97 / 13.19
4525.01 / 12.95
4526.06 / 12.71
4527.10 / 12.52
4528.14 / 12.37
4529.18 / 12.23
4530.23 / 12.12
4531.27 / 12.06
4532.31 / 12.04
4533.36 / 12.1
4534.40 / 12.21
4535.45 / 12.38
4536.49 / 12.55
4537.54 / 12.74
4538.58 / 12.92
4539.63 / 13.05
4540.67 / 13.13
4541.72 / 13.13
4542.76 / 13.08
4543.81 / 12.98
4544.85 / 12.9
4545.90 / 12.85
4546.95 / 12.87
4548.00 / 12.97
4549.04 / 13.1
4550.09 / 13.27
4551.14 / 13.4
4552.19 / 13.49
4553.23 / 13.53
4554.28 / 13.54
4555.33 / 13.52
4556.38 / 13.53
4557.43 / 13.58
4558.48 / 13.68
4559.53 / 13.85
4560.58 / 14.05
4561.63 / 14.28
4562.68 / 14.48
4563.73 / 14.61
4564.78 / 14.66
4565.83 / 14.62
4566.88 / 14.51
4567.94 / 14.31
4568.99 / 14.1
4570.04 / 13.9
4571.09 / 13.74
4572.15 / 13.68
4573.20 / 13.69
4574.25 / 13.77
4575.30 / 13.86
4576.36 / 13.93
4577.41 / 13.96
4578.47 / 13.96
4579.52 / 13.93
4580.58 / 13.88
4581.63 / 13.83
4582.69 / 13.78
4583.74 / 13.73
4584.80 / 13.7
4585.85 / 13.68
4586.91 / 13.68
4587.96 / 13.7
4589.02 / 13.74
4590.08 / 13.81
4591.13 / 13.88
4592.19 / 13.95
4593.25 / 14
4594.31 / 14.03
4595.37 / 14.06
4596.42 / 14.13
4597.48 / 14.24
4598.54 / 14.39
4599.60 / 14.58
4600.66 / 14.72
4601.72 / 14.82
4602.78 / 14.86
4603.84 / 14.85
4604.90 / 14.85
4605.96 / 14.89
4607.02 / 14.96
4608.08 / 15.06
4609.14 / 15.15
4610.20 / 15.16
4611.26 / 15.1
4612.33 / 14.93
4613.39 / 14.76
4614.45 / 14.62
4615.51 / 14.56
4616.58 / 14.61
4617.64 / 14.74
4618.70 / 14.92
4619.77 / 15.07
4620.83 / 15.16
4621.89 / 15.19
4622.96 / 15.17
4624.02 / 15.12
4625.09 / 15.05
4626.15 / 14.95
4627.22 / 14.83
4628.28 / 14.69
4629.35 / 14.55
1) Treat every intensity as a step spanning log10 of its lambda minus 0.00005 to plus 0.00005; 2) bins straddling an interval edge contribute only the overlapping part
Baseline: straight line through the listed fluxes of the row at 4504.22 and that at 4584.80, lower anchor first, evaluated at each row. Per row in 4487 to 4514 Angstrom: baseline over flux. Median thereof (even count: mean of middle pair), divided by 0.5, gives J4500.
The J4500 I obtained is 2.02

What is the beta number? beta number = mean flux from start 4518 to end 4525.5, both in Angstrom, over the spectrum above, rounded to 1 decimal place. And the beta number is 13.5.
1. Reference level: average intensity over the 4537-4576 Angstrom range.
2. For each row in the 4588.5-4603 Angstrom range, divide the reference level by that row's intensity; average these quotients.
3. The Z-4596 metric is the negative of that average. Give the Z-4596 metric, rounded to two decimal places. -0.96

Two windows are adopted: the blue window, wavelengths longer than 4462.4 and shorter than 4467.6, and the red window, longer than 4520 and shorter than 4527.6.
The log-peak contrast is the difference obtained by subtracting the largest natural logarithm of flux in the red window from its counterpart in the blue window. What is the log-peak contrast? -0.12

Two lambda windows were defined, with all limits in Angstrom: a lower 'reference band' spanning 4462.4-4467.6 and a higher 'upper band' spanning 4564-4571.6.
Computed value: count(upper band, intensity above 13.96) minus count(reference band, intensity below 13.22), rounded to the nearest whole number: 0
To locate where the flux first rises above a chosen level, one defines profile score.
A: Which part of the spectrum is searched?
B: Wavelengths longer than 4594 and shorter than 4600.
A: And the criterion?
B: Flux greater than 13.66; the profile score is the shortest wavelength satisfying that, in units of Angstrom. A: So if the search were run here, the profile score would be 4594.31 Angstrom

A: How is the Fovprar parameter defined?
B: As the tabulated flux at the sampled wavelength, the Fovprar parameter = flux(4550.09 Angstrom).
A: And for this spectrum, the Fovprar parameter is 13.27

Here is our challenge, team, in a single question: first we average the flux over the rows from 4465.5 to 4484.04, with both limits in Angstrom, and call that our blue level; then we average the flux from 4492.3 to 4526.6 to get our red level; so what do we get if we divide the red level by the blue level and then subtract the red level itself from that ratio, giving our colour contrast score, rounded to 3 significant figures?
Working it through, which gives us -12.7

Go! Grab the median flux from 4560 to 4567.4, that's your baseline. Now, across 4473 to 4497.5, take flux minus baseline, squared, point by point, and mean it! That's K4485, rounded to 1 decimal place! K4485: 1.6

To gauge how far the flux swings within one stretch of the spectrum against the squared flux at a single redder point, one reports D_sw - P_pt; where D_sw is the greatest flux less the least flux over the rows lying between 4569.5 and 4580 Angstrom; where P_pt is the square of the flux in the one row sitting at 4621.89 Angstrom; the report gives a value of -230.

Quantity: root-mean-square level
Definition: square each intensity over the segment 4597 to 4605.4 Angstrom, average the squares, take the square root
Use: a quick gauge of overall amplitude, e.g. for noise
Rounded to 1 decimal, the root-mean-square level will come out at 14.7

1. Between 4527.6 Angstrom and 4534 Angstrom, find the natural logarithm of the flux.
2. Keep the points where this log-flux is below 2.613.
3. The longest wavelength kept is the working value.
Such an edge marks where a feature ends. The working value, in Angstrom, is 4533.36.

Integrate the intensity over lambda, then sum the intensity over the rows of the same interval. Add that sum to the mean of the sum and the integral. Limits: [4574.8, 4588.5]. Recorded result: 364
